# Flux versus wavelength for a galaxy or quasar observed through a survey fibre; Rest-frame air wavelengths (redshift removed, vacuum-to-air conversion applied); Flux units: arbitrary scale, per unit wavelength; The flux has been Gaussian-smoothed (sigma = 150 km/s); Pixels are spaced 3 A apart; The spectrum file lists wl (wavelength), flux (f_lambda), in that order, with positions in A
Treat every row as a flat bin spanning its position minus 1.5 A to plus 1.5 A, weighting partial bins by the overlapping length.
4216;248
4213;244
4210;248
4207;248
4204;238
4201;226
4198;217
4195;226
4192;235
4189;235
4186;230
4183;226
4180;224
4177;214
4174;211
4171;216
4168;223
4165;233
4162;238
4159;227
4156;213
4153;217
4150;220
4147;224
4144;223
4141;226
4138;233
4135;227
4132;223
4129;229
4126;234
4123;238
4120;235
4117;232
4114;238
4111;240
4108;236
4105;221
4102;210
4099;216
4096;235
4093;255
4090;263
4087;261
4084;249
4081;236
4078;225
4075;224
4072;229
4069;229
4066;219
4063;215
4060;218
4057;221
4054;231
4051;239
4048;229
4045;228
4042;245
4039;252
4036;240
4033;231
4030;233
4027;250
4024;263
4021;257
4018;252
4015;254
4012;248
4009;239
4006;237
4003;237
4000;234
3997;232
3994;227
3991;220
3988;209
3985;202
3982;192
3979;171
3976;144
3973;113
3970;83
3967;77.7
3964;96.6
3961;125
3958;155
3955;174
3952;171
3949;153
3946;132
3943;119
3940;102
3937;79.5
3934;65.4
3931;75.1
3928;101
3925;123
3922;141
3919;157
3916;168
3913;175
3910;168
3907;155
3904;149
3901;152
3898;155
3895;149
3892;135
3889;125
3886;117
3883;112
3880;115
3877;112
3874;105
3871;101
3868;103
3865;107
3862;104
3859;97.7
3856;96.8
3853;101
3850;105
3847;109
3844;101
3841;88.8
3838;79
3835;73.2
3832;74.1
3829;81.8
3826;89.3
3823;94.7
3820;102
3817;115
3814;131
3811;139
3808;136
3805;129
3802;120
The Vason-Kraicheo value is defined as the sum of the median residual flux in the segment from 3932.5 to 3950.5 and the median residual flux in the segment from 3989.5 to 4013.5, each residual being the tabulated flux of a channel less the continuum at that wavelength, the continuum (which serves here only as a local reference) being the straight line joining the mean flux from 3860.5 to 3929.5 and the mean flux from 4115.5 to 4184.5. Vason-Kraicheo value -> 26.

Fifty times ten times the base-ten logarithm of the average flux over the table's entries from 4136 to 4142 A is 1180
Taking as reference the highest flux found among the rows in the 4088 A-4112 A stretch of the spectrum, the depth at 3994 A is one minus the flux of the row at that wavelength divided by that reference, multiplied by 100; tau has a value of 14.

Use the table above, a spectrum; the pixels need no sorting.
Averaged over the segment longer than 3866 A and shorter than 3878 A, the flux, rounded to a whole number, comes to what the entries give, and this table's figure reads 105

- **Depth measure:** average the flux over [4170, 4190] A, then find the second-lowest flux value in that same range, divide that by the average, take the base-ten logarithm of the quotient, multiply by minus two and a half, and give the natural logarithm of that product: -3.2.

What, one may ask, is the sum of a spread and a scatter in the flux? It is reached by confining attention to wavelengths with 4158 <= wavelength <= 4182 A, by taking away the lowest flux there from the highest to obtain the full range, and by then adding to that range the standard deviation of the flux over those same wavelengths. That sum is 36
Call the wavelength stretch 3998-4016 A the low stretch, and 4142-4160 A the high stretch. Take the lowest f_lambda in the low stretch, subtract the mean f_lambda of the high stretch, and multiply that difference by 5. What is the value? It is 67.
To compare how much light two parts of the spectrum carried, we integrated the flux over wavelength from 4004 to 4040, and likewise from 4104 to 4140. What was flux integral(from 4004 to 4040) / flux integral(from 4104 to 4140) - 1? 0.06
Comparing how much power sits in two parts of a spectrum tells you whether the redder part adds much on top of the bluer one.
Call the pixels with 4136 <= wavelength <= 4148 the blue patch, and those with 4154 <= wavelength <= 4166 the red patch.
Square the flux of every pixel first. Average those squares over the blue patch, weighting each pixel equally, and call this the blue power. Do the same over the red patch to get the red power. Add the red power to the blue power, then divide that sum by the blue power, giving 2.01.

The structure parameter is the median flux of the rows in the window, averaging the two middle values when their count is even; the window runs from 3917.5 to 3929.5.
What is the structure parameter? 132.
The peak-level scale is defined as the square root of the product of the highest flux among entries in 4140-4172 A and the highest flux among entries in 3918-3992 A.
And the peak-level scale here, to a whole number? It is 229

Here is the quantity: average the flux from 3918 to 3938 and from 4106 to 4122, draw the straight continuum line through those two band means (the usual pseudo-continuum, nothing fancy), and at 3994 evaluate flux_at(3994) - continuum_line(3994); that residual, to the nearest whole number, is 75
